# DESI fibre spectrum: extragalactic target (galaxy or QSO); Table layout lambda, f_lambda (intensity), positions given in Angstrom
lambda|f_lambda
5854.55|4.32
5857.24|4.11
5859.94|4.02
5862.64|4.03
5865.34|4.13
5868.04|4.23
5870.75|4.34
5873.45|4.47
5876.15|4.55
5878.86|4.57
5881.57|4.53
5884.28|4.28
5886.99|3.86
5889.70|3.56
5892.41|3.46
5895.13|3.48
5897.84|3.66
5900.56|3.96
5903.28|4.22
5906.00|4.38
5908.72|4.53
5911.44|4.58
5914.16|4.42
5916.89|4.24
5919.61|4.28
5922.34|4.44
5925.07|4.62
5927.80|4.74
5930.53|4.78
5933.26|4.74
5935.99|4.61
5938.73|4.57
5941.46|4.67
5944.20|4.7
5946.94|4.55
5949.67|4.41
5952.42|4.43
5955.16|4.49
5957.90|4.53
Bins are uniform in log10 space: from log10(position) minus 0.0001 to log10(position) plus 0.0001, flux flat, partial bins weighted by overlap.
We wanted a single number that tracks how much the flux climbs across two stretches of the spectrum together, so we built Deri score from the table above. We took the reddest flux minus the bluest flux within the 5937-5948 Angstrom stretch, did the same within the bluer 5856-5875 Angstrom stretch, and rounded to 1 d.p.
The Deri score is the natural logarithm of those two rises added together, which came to -1.1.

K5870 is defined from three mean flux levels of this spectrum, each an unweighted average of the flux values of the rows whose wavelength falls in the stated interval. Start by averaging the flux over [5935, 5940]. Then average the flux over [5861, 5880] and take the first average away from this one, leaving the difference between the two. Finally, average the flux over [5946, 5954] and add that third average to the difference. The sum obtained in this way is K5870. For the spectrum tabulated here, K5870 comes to 4.20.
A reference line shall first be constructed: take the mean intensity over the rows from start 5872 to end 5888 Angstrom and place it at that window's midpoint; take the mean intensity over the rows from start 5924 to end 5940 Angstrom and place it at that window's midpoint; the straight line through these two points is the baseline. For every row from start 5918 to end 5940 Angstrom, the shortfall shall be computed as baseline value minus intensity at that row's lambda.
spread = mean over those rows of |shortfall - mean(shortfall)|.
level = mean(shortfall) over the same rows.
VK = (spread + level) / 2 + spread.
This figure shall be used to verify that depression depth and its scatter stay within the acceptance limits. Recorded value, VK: 0.22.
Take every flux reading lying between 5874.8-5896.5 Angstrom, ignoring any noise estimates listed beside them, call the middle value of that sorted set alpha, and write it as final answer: 4.1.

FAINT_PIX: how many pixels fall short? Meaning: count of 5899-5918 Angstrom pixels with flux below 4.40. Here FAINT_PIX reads 4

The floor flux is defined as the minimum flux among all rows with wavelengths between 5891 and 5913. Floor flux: 3.46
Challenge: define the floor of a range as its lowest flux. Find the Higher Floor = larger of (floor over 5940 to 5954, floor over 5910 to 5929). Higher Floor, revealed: 4.41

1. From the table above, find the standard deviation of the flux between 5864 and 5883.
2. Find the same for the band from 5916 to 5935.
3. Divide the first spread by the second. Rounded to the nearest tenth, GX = 0.8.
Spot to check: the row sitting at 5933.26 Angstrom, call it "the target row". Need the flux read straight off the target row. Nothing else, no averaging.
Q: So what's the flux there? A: 4.74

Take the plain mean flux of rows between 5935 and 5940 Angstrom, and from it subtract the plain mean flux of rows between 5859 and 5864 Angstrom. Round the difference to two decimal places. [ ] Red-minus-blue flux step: 0.56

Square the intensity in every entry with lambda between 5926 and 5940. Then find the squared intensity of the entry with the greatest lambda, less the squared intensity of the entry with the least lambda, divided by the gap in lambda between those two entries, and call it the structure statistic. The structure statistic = -0.14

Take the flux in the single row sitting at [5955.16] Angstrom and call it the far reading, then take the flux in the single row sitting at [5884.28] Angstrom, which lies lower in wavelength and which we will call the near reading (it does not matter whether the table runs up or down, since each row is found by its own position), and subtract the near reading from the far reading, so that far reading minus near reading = 0.21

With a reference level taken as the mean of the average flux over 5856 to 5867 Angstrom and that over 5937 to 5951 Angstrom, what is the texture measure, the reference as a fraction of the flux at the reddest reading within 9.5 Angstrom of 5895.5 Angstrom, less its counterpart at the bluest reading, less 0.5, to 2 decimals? -0.60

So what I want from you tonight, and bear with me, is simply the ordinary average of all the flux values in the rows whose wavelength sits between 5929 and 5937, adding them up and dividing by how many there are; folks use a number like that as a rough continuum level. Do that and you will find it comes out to 4.7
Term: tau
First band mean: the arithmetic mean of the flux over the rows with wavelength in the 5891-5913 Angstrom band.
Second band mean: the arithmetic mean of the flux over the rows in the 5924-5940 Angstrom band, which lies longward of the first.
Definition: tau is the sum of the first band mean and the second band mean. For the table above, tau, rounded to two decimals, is 8.71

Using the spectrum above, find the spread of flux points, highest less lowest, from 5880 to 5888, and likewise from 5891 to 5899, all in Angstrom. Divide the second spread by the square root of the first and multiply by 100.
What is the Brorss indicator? 24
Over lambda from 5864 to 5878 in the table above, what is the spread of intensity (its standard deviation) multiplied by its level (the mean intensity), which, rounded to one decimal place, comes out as 0.7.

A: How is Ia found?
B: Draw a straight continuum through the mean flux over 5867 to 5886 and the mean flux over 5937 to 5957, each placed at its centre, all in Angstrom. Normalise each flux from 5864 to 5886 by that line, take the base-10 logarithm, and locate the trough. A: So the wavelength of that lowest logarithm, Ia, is 5865.34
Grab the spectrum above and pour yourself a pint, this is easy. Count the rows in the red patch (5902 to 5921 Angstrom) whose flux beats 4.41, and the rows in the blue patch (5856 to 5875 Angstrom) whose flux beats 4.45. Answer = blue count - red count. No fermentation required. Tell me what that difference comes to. -2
